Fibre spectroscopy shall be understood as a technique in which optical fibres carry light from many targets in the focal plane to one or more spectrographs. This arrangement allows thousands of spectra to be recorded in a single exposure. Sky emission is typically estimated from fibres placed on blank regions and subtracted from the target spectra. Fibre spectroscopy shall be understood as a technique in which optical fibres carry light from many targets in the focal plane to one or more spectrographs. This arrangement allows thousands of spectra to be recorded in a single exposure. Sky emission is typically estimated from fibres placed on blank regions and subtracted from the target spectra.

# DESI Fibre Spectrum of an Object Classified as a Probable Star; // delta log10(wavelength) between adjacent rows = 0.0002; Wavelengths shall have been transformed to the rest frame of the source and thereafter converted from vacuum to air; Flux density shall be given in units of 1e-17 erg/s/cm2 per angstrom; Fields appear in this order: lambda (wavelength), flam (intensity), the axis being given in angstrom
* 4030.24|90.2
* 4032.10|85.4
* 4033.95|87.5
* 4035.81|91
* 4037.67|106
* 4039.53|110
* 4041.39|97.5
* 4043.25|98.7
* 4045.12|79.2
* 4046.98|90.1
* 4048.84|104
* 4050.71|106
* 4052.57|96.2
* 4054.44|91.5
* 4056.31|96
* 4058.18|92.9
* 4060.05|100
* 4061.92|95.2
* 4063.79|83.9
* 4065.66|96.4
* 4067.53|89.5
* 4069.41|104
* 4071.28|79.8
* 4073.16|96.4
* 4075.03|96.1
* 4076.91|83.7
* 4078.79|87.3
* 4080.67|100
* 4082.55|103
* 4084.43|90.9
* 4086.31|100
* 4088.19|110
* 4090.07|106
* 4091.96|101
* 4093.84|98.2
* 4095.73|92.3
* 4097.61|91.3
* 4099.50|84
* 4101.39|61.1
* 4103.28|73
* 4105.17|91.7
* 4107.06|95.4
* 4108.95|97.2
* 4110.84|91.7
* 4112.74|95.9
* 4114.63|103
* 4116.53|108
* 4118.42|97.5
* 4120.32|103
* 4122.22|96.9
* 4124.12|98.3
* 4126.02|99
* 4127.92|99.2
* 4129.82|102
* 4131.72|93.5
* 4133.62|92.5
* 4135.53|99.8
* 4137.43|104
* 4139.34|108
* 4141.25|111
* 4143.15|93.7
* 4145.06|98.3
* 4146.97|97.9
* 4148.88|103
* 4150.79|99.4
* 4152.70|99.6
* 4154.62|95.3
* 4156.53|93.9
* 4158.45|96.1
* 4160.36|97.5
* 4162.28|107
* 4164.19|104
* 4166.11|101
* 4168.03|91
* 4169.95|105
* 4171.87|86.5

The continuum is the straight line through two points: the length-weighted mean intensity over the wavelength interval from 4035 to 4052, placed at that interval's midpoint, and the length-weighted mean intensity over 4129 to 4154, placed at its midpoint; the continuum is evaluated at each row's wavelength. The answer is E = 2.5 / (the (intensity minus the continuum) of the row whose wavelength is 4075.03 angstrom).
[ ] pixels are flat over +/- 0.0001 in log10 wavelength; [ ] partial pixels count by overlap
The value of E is -0.9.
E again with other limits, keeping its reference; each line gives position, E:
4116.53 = 0.3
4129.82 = 1.2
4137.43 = 0.6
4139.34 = 0.3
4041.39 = -4.7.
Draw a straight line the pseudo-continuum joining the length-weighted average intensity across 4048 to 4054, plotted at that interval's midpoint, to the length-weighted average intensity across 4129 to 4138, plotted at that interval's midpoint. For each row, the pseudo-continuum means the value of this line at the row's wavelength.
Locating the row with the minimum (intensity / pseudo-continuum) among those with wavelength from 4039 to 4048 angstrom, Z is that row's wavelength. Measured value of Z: 4045.12 angstrom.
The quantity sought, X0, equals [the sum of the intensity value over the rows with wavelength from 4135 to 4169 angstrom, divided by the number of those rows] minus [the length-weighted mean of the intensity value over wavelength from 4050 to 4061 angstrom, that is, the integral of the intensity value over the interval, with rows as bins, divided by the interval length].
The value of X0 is 3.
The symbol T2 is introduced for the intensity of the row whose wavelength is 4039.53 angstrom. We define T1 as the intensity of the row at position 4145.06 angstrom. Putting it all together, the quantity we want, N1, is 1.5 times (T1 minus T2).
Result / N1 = -18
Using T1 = 98.3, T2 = 110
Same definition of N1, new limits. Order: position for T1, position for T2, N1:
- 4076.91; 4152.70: -24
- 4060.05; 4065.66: 5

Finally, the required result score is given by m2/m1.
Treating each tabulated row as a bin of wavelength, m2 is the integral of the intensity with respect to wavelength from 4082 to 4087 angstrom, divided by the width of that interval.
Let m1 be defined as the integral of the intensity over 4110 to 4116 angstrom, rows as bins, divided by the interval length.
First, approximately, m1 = 98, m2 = 97.5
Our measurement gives 1.00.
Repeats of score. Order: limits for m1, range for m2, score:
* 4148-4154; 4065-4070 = 0.96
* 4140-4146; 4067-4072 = 0.90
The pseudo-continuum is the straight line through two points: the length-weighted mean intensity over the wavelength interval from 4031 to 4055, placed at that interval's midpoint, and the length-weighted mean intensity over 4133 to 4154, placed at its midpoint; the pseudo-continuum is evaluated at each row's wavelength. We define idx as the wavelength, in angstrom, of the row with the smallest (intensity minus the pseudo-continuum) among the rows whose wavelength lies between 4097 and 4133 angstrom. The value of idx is 4101.39 angstrom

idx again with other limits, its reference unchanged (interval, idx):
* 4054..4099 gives 4071.28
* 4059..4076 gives 4071.28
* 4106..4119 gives 4110.84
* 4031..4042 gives 4032.10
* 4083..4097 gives 4084.43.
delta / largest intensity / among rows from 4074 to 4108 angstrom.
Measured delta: 110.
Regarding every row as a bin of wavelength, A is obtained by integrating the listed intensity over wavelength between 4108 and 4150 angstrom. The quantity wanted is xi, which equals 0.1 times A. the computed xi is 419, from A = 4188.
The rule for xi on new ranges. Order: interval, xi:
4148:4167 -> 189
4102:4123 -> 200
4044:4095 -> 487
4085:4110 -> 231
